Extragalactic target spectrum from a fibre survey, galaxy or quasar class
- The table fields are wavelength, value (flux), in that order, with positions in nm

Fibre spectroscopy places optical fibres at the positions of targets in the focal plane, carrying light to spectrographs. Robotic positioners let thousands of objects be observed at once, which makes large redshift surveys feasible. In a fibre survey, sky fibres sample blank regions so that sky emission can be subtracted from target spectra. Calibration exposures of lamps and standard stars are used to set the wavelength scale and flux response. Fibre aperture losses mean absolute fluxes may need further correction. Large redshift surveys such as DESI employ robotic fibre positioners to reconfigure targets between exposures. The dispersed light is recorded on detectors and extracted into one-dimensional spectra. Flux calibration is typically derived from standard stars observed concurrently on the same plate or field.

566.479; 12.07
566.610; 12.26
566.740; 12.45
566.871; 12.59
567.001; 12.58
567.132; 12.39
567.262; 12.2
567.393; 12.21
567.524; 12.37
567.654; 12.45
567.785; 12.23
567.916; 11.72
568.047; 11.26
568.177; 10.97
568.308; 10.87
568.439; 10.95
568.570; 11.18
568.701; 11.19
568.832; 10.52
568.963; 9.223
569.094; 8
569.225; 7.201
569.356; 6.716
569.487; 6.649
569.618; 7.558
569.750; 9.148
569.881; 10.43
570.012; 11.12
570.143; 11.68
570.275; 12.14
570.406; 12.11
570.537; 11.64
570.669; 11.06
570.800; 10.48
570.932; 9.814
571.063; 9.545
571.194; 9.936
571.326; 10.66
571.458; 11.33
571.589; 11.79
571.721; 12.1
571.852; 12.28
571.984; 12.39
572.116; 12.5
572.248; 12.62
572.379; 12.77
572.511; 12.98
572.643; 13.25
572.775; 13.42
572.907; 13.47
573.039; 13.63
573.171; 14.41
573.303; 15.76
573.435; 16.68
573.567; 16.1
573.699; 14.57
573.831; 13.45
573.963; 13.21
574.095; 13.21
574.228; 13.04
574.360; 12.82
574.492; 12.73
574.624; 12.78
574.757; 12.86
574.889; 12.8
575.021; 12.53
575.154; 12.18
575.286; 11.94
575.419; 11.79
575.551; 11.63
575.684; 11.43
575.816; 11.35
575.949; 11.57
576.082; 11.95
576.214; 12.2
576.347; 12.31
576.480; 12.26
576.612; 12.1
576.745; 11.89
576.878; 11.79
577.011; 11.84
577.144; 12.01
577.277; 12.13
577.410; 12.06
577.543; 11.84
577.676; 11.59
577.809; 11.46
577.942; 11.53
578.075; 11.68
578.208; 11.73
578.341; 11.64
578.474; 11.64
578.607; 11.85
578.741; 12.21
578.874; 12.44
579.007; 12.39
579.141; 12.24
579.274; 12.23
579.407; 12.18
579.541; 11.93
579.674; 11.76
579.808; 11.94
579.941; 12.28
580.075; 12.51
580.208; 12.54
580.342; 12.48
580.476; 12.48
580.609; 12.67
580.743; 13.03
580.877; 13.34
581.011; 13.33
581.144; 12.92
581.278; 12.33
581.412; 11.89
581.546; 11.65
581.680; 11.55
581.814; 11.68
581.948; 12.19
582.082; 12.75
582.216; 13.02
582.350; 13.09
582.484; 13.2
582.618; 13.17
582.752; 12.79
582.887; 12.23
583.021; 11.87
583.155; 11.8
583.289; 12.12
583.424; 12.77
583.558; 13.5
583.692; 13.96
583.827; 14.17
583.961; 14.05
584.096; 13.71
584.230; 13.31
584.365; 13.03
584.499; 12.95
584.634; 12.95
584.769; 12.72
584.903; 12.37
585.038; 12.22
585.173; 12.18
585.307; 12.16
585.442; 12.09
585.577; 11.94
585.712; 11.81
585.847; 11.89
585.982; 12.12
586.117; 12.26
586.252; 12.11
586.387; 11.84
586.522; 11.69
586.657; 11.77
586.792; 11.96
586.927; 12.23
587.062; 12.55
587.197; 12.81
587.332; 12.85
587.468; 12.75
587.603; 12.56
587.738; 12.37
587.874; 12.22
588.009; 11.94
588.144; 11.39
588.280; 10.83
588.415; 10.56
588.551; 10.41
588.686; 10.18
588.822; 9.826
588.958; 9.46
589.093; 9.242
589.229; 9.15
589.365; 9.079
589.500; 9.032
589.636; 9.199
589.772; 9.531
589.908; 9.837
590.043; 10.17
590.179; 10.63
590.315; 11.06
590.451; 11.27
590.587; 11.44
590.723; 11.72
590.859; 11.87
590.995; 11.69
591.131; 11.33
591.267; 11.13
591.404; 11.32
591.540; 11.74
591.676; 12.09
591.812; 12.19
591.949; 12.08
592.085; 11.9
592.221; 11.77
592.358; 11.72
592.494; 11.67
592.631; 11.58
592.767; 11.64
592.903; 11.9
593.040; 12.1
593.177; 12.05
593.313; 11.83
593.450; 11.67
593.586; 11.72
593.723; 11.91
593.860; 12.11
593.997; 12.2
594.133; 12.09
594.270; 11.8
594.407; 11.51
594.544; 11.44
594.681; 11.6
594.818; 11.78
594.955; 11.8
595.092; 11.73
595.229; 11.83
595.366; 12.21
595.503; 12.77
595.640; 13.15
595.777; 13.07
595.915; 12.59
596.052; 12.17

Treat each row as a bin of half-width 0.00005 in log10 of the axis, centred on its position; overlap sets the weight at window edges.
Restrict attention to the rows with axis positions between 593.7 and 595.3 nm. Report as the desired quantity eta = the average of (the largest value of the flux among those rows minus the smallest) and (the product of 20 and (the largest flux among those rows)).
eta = 122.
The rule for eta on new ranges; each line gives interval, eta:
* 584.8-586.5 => 124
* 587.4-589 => 129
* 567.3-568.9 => 125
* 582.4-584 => 143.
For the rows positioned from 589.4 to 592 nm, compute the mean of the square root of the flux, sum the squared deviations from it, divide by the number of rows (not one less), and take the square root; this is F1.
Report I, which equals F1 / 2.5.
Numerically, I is 0.06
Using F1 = 0.15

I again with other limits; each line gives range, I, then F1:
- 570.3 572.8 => 0.07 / 0.17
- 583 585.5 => 0.04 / 0.10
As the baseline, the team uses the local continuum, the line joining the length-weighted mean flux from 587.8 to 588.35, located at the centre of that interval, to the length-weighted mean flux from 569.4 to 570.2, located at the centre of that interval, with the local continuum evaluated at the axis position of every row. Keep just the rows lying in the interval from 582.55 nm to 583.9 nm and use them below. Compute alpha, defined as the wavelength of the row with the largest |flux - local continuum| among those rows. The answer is 583.827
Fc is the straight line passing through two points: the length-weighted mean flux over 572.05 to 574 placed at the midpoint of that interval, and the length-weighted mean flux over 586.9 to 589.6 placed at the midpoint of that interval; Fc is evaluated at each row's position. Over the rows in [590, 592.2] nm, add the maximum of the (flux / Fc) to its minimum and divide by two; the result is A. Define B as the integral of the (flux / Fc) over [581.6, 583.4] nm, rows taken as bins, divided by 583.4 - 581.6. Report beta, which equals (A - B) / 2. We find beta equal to 0.02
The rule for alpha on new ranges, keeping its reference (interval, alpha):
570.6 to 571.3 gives 570.669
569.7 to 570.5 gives 570.275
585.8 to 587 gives 586.117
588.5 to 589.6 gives 589.500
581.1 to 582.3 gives 581.144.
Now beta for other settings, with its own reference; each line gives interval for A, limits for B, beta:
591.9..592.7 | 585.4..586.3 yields 0.05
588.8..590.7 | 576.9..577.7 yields 0.03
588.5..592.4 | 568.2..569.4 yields 0.18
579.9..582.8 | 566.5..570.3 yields 0.14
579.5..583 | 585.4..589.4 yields -0.01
